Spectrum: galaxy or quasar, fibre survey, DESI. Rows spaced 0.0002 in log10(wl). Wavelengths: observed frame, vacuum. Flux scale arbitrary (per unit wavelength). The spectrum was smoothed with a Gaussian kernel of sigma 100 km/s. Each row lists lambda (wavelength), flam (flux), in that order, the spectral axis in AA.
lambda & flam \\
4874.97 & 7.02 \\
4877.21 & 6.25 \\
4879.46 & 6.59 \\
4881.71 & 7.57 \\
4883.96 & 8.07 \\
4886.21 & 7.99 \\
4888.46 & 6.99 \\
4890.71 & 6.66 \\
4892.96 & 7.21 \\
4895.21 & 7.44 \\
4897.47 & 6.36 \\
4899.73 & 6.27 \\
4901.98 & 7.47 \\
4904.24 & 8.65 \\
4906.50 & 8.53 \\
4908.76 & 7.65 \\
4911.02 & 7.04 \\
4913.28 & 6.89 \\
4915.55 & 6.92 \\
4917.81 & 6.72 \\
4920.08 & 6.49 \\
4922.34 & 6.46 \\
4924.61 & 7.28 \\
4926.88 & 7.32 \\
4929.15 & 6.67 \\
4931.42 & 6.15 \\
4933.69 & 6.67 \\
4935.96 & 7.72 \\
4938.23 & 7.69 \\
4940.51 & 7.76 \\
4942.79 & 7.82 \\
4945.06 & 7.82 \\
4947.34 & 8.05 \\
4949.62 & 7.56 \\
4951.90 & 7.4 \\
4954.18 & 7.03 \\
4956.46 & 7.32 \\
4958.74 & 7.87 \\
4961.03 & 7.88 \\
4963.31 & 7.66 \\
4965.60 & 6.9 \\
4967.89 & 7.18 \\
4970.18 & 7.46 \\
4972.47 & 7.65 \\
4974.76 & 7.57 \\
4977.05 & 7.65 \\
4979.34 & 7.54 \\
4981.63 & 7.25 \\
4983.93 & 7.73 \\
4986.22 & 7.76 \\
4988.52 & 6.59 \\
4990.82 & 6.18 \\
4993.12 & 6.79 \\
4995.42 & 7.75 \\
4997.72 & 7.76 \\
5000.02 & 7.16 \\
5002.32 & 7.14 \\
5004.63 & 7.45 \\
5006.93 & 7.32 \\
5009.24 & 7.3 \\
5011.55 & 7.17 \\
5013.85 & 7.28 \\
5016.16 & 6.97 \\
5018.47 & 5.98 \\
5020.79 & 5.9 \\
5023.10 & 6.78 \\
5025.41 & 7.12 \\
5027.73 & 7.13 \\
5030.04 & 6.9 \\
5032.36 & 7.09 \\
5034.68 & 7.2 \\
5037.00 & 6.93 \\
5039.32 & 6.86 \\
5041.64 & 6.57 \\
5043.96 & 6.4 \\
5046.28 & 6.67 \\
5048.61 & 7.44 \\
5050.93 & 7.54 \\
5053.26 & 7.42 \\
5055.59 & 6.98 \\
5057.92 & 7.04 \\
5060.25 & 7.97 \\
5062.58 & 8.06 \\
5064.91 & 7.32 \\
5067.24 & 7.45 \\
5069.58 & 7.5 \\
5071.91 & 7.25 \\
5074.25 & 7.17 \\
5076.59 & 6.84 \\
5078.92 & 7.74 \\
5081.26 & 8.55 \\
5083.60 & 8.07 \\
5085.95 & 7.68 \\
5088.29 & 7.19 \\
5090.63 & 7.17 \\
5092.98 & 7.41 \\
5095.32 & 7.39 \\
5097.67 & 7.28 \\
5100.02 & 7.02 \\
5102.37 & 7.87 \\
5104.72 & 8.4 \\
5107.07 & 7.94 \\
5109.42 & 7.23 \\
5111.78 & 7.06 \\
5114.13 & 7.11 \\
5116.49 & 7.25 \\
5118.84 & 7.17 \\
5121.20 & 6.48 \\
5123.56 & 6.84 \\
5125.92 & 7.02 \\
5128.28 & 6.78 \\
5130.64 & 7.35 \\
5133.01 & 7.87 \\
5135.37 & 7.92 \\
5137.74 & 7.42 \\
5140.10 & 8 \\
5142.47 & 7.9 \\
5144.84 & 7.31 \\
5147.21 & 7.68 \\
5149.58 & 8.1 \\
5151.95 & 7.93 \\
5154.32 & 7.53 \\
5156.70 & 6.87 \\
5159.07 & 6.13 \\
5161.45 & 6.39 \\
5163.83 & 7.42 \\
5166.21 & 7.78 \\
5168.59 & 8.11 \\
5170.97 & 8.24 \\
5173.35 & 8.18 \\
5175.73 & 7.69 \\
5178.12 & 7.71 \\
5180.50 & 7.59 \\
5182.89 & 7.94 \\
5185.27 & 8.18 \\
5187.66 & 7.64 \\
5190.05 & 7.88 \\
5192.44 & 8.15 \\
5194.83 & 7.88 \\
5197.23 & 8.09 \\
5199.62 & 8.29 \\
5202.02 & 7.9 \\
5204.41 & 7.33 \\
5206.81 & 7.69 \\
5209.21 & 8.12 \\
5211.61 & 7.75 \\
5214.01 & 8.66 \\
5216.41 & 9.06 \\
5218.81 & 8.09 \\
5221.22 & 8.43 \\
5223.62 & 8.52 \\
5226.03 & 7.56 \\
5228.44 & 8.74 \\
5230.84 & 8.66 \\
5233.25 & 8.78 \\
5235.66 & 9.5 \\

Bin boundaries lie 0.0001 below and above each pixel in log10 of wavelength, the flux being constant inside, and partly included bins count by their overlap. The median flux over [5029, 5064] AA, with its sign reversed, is -7.0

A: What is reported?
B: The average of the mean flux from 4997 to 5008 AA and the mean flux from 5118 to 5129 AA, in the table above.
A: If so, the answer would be 7.1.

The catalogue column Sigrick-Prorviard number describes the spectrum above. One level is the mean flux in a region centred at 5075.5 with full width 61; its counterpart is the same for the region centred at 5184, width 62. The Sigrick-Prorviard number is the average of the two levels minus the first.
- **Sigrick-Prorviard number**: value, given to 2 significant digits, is 0.13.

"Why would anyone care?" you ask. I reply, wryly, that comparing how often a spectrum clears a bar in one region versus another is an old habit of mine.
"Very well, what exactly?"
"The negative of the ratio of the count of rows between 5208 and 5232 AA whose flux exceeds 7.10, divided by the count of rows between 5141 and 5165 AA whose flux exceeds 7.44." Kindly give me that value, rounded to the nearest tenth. -2.0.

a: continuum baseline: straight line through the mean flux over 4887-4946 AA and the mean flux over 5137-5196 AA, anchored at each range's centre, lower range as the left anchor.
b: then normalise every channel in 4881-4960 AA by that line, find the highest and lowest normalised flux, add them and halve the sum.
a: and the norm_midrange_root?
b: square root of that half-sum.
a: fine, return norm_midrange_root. 1.02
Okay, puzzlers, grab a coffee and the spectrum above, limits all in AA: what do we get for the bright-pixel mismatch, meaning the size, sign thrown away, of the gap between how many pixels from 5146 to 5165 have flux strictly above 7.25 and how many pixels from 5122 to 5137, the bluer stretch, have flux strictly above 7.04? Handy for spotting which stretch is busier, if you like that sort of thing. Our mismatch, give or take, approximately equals 2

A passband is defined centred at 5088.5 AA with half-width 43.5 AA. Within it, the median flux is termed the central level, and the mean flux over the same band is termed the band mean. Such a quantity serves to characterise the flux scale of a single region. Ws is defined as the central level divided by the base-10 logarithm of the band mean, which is 8.39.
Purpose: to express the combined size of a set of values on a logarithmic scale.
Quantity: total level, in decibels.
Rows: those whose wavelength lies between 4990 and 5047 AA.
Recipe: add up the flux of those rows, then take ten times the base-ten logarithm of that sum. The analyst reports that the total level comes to 22.4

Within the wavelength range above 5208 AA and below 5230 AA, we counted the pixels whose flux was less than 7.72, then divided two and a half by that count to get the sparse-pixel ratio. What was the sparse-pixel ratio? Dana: 2.5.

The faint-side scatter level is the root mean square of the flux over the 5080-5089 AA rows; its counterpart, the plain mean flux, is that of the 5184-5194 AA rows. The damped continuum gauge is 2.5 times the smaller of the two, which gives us 19.7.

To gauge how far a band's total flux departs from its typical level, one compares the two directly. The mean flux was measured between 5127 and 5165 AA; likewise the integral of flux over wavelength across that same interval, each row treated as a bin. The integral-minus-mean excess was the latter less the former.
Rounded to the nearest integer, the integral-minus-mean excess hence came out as 274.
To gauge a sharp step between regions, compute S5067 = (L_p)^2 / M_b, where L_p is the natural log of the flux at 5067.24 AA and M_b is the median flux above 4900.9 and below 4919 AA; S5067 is 0.56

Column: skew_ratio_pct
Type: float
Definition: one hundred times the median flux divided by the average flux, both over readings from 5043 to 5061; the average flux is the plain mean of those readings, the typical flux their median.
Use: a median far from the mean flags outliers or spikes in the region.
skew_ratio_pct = 101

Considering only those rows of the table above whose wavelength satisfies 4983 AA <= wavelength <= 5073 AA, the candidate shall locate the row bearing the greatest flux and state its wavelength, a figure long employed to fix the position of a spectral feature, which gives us 5062.58 AA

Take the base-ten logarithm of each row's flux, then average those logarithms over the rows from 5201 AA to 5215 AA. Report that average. 0.90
